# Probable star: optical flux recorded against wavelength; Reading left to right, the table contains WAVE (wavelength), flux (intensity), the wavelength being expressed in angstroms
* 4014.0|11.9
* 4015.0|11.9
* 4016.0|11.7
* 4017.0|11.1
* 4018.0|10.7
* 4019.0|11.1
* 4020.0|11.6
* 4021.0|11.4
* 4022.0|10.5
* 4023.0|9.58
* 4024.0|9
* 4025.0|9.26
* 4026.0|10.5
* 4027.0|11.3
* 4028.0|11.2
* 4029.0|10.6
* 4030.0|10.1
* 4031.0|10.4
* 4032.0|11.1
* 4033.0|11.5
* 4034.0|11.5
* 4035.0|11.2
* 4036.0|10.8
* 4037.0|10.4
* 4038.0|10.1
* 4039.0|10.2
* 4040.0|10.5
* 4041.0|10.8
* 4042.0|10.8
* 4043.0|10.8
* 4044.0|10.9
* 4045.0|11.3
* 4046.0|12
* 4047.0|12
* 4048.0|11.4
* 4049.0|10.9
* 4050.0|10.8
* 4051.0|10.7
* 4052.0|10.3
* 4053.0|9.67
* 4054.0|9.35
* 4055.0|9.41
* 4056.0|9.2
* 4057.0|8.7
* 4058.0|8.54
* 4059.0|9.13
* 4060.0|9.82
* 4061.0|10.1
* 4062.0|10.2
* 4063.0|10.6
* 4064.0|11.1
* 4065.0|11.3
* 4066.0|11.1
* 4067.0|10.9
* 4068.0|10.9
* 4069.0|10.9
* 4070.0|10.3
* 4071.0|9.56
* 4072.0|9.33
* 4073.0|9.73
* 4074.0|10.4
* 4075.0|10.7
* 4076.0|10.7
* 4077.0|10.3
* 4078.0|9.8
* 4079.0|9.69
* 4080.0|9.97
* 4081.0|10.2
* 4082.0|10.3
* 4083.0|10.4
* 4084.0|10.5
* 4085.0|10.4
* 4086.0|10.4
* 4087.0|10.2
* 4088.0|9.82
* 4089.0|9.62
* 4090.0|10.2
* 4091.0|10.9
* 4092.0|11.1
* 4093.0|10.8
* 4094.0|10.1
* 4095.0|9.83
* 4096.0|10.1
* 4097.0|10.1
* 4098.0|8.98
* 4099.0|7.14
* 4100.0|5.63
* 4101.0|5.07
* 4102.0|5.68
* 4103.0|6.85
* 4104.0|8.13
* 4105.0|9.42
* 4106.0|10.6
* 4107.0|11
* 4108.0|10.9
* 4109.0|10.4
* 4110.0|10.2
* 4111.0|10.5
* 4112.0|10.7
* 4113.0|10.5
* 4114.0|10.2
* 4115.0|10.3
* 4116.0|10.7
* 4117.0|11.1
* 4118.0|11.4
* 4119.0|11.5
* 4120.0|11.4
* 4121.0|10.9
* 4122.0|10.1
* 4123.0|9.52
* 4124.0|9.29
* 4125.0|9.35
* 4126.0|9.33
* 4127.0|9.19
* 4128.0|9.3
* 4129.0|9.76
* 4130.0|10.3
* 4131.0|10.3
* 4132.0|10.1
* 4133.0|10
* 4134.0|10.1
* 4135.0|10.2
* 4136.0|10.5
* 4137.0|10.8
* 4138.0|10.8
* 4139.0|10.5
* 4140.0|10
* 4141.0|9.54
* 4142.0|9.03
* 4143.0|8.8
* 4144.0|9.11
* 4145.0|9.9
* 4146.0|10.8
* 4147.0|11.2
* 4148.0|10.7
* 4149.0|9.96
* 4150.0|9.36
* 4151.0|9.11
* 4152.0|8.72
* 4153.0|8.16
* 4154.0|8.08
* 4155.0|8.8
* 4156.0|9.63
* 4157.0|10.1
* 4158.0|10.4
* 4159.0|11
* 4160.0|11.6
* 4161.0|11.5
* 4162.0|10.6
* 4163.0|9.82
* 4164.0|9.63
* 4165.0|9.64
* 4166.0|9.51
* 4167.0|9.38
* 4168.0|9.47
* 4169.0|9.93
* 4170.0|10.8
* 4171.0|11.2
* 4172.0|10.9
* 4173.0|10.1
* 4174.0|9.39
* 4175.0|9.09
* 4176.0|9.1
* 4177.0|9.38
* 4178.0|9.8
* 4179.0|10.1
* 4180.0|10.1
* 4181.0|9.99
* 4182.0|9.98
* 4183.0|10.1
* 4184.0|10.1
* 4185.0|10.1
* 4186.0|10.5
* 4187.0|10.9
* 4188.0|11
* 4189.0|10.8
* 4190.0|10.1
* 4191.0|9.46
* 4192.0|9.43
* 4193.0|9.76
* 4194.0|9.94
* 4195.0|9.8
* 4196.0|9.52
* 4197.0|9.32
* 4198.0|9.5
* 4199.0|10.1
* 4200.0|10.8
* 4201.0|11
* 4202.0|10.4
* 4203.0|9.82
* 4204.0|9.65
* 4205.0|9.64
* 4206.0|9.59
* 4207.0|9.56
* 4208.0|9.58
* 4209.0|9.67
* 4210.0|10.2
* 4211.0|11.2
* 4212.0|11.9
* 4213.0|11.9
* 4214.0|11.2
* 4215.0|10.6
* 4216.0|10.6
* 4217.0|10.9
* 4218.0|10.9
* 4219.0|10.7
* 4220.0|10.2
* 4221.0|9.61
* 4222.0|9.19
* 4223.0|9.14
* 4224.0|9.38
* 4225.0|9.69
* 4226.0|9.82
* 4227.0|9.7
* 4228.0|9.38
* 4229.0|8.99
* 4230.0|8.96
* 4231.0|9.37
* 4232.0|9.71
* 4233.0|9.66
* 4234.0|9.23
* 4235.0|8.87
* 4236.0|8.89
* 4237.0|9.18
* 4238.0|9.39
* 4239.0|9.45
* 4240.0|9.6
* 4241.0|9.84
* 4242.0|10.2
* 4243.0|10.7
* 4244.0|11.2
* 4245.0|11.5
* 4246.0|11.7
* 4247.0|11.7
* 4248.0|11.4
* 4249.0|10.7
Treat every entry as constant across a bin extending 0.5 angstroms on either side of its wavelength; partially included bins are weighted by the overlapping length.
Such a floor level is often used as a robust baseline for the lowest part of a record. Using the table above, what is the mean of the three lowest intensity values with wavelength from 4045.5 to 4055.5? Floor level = 9.5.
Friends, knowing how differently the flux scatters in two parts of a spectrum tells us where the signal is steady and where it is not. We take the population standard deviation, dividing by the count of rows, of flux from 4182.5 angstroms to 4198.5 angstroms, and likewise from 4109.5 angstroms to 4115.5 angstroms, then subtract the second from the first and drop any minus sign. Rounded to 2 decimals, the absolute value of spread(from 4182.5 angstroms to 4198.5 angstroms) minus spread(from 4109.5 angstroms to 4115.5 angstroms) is 0.34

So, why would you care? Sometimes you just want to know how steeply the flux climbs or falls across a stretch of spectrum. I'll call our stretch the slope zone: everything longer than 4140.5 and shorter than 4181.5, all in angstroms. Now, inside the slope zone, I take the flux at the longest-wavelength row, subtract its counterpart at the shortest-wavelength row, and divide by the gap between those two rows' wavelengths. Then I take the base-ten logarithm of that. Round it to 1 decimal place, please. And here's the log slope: -1.9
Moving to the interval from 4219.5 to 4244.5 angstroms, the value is -1.4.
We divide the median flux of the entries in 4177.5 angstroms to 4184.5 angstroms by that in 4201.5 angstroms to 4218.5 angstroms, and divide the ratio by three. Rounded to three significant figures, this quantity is 0.324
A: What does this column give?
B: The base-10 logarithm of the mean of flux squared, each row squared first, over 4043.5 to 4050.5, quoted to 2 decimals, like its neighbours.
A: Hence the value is 2.11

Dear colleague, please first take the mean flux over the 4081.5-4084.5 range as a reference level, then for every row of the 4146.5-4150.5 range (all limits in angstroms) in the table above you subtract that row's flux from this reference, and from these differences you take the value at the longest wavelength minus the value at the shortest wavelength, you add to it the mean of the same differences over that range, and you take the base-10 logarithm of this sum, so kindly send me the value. 0.29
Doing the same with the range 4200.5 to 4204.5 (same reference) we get 0.19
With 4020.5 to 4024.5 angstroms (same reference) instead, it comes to 0.43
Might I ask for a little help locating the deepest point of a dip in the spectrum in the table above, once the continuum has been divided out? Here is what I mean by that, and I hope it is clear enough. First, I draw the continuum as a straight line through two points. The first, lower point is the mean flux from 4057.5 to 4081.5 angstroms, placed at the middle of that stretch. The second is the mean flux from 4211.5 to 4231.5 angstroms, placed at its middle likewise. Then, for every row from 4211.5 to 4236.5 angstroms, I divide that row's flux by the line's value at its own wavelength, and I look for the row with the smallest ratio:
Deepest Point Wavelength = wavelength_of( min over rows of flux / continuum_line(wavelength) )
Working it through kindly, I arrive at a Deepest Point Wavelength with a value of 4235.0 angstroms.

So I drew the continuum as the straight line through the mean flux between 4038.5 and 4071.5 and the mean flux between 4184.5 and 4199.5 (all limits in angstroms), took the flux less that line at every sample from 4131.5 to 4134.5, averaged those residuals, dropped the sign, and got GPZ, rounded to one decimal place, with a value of 0.1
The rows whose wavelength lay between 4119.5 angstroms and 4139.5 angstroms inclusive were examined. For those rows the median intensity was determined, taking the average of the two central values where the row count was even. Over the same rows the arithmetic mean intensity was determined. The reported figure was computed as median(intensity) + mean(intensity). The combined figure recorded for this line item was 20.2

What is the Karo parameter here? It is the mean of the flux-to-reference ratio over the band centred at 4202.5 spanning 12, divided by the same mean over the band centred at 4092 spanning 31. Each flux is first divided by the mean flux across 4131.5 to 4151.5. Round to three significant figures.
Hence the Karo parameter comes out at 1.05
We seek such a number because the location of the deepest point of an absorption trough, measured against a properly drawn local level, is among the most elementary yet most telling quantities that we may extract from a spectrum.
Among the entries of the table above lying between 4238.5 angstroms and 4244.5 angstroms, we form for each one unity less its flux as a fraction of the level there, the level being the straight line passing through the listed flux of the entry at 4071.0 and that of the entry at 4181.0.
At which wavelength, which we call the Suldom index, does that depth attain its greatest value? 4239.0 angstroms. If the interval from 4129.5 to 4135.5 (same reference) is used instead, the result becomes 4133.0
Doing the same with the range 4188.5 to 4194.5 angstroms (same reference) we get 4192.0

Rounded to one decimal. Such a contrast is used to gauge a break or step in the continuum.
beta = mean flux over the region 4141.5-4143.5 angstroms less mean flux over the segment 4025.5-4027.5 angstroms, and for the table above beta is -2.0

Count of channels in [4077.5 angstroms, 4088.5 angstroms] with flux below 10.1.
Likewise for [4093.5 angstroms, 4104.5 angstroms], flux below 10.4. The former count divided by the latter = 0.36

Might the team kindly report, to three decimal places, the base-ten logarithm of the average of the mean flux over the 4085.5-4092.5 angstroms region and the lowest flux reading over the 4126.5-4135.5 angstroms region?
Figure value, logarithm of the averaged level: 0.989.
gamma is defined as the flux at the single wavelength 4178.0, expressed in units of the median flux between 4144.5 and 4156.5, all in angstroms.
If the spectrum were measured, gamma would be 1.03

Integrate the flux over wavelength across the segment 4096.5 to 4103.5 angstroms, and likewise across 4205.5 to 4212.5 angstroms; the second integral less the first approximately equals 22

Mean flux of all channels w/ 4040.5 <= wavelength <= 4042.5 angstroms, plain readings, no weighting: 10.8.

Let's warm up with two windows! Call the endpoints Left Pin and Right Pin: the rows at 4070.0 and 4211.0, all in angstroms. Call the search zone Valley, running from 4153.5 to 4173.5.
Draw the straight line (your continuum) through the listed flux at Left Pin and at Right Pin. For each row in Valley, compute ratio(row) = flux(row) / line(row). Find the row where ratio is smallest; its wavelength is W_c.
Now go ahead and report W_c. 4154.0 angstroms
